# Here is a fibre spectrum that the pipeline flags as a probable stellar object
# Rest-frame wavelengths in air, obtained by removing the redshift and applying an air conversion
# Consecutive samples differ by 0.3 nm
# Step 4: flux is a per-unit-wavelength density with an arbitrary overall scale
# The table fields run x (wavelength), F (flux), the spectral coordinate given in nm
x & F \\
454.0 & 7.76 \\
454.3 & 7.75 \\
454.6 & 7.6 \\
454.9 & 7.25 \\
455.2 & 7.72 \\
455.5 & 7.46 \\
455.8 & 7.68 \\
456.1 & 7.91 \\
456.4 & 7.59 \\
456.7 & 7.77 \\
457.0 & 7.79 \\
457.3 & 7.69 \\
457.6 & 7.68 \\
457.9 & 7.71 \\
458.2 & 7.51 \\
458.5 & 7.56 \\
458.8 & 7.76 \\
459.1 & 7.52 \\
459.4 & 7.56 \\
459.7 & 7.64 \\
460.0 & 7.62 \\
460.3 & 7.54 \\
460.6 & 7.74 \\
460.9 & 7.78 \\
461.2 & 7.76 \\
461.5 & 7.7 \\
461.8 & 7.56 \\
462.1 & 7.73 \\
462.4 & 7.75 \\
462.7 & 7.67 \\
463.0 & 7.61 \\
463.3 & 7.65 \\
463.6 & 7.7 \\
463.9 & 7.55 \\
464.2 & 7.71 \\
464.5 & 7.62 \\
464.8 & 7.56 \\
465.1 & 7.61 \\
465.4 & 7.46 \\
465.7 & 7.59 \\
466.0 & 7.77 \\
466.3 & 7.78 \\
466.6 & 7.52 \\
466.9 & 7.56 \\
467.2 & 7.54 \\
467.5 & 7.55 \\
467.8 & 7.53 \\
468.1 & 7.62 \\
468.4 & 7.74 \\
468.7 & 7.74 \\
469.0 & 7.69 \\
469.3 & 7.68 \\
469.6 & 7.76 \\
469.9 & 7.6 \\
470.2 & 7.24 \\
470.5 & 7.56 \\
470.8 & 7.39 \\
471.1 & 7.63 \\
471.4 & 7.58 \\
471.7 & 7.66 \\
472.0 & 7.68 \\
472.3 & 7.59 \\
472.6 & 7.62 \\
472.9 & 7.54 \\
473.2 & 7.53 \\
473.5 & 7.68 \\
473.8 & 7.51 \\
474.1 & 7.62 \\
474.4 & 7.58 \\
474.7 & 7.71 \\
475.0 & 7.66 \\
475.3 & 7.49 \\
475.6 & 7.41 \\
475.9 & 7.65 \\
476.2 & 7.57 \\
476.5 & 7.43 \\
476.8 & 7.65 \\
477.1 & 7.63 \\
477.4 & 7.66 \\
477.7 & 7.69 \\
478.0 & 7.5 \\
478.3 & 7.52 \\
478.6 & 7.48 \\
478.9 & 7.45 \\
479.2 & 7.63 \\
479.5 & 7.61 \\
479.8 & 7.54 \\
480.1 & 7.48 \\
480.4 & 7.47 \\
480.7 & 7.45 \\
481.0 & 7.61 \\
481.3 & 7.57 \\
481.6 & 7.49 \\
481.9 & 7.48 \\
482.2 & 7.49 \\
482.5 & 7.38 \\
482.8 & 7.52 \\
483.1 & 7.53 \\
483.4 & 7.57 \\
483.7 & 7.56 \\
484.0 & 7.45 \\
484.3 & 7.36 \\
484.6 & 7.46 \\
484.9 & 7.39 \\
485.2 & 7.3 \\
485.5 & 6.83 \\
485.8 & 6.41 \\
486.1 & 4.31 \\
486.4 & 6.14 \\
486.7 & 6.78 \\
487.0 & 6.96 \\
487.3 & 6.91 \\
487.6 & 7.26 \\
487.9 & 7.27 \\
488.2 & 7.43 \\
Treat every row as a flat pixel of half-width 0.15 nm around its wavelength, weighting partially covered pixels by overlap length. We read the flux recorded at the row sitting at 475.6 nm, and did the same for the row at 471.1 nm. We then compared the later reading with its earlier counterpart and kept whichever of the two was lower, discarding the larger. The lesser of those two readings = 7.41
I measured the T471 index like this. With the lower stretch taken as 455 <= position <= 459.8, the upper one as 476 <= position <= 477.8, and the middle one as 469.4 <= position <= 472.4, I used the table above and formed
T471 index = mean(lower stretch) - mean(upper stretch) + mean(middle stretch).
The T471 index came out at 7.62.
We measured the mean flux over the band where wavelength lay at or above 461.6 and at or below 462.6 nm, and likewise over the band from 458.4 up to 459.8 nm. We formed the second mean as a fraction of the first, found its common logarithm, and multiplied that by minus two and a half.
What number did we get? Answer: 0.010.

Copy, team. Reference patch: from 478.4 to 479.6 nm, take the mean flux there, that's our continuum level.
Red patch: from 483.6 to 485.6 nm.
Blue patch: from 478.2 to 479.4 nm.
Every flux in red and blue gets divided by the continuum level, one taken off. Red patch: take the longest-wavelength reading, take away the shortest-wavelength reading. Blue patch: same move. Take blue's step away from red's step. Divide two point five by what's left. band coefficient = -22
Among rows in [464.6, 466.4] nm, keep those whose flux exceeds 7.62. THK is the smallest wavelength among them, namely 466.0 nm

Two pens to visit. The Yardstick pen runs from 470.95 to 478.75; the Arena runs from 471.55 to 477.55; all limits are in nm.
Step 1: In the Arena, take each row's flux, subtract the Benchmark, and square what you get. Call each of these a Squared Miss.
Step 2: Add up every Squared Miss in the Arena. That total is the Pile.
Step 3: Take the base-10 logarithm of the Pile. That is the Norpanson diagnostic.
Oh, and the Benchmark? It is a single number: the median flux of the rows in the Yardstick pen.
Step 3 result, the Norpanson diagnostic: -0.86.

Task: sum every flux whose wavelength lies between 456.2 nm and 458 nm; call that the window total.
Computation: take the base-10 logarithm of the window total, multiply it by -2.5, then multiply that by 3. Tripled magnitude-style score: -12.5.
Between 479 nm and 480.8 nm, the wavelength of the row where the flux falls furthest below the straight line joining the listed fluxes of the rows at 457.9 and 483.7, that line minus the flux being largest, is 480.7 nm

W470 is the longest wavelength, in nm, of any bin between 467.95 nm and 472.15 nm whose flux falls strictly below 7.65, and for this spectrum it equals 471.4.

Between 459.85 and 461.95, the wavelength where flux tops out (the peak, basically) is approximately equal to 460.9 nm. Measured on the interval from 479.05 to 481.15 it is 479.2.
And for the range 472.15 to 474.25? 473.5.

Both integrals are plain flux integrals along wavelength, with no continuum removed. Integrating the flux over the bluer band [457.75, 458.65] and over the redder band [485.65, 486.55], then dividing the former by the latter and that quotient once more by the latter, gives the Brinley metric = 0.267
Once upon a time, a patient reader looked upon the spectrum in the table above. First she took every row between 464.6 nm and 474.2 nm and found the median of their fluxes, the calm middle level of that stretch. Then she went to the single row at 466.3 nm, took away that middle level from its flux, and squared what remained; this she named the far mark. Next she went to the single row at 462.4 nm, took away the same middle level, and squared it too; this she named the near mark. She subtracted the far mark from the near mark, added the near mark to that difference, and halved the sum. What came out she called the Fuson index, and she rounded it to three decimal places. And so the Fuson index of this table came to 0.007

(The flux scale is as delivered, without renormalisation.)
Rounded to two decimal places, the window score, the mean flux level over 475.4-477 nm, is 7.54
